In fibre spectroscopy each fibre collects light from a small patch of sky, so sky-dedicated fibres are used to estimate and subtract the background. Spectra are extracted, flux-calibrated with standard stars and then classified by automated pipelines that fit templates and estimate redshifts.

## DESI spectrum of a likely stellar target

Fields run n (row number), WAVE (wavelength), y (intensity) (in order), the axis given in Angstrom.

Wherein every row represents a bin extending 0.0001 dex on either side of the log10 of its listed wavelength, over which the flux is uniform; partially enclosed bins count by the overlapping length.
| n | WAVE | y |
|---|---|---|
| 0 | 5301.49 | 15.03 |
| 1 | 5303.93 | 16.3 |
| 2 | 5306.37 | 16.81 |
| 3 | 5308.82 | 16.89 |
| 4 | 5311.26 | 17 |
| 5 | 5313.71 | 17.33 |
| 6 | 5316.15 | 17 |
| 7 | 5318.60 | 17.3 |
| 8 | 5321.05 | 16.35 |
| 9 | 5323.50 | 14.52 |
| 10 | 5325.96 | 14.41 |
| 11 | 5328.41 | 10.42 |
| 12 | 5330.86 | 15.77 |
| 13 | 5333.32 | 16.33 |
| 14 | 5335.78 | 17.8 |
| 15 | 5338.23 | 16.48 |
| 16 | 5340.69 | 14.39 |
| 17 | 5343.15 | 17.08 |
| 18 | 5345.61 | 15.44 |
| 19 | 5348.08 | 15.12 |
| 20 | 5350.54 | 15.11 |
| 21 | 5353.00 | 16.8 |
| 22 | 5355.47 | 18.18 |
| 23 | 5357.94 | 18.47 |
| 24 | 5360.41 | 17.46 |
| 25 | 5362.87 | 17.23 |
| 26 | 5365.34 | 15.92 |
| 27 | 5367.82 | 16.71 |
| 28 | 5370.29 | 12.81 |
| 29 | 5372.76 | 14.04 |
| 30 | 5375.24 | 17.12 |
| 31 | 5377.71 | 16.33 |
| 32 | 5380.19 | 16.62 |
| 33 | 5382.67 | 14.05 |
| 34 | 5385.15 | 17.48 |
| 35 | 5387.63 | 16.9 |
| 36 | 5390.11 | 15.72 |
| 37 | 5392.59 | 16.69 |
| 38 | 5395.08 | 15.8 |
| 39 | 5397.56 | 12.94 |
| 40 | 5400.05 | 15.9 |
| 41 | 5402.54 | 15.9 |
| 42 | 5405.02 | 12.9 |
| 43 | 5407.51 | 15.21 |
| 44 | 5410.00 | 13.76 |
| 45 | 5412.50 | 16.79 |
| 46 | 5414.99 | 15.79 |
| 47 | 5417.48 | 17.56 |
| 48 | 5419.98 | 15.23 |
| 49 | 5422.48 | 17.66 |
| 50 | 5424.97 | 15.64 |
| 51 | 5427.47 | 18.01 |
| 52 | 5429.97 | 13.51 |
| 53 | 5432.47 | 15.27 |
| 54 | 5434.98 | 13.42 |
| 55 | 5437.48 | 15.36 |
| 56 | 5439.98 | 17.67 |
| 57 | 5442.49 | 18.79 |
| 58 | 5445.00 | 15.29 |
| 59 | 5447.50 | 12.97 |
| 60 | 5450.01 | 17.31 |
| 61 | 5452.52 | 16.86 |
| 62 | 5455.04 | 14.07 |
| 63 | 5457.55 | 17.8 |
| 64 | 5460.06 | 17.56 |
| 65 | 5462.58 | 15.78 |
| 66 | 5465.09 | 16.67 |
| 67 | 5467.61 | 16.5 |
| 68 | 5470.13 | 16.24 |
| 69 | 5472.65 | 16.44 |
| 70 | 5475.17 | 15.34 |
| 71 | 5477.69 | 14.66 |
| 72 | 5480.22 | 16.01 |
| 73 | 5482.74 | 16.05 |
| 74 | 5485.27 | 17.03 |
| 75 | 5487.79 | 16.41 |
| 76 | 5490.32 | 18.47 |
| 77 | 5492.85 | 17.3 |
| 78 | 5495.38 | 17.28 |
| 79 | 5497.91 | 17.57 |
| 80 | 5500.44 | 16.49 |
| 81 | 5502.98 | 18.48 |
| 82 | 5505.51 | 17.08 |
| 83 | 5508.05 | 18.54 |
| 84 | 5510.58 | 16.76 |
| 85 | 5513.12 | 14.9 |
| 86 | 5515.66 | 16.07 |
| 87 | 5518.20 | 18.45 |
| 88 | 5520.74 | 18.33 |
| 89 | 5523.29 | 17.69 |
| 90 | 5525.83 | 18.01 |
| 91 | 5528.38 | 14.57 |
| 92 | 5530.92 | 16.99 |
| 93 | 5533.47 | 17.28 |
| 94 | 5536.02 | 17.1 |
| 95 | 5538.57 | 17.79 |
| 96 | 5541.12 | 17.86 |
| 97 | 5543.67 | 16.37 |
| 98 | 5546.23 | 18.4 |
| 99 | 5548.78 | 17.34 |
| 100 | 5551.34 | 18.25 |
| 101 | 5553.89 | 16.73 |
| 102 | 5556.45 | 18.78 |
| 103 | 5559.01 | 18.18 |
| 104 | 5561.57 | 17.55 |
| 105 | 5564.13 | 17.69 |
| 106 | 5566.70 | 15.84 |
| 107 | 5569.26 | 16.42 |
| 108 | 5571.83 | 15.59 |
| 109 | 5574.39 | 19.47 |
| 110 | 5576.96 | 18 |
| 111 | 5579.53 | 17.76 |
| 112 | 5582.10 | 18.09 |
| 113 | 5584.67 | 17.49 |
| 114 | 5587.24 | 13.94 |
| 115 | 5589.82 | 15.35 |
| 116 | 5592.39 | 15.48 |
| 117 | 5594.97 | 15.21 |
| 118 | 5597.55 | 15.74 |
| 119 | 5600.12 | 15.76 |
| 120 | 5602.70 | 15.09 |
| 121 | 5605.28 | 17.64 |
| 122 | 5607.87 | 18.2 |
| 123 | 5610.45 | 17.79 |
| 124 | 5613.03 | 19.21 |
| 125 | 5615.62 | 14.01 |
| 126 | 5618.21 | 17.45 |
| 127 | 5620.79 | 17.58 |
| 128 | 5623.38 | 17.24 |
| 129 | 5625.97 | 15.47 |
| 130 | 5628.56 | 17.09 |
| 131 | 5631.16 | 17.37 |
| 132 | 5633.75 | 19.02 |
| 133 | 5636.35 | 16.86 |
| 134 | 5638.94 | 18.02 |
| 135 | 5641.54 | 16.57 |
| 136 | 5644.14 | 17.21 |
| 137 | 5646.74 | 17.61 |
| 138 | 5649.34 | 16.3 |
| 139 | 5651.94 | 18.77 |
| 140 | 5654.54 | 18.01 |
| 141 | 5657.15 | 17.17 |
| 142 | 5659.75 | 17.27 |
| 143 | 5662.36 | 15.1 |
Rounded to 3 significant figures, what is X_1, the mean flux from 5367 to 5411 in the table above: 15.4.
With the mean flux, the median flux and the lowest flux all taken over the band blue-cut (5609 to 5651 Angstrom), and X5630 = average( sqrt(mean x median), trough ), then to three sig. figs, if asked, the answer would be 15.6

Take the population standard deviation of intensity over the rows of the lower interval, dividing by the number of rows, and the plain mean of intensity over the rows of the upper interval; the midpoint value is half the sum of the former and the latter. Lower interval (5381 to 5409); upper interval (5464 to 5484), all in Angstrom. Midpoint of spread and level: 8.72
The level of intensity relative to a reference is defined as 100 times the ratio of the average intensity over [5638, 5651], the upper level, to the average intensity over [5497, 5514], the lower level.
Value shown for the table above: 100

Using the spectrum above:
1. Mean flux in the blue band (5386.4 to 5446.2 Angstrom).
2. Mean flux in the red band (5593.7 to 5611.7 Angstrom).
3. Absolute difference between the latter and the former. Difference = 0.75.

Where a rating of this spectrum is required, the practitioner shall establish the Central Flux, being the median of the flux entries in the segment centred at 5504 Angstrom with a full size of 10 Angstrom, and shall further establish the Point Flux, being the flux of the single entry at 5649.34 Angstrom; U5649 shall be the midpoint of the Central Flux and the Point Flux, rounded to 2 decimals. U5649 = 17.04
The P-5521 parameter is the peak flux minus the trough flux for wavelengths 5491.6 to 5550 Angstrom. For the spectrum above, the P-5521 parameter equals 4.0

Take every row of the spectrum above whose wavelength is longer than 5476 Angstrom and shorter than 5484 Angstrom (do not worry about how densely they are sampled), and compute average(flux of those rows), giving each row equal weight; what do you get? 15.6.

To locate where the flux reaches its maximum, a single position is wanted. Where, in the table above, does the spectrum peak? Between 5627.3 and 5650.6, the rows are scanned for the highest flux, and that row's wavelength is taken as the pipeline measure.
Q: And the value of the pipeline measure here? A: 5633.75 Angstrom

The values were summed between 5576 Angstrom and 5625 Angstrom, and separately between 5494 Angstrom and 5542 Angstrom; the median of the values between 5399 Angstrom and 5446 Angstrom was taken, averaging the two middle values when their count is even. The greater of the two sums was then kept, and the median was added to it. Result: 343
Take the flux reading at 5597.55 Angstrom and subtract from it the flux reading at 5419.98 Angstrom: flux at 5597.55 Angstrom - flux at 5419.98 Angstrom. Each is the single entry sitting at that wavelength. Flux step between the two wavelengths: 0.5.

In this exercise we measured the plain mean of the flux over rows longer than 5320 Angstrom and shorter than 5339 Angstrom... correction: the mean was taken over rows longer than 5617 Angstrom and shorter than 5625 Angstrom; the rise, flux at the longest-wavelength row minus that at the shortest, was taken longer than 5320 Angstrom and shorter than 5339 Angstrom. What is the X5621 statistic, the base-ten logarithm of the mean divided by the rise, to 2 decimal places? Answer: 2.13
